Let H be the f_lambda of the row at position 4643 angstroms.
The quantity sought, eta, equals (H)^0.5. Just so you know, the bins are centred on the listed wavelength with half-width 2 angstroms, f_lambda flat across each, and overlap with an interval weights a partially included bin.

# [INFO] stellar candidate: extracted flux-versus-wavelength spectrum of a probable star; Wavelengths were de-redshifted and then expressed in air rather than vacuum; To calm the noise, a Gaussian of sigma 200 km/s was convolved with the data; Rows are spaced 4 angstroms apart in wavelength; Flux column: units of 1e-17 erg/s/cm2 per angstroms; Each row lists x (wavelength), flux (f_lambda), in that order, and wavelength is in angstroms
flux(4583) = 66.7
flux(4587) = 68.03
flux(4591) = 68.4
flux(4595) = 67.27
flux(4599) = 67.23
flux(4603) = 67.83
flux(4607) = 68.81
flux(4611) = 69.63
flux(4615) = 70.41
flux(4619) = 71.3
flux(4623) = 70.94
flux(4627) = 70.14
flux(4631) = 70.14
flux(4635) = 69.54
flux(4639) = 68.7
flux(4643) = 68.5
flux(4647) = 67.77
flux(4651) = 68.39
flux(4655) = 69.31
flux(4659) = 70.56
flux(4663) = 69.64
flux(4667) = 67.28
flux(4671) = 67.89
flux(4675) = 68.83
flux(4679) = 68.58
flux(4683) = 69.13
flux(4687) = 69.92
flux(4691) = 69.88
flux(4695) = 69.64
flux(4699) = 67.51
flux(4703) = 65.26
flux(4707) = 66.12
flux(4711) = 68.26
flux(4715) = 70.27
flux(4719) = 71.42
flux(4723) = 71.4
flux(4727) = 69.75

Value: 8.28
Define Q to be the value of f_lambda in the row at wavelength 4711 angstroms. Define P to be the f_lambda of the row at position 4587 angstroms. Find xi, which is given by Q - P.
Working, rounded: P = 68.03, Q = 68.26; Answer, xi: 0.2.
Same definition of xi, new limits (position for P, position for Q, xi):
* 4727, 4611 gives -0.1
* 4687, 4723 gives 1.5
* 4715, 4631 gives -0.1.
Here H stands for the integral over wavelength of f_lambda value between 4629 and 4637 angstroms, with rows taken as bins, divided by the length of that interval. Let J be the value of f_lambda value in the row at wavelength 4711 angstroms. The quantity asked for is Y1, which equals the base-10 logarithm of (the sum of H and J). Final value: 2.14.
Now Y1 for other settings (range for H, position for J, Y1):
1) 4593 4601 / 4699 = 2.13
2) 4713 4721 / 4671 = 2.14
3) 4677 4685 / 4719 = 2.15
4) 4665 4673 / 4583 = 2.13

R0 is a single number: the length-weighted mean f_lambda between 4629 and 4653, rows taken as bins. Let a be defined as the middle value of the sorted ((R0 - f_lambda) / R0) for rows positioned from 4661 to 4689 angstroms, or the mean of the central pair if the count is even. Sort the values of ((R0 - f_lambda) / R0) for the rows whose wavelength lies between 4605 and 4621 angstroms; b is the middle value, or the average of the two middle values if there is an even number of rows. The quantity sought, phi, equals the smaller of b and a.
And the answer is -0.017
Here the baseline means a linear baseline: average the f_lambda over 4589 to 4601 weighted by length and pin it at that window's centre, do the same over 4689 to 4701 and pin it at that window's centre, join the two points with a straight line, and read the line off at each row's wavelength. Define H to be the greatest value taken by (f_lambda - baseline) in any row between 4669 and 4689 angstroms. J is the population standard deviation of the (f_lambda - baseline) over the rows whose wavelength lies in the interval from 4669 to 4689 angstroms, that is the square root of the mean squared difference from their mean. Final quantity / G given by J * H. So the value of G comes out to 0.61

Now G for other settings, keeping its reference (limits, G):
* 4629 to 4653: 1.74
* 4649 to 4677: 2.18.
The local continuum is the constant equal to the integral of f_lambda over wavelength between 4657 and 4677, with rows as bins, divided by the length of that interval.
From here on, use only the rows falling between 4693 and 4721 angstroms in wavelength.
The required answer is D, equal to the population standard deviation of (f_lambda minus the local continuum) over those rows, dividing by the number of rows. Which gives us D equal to 2.07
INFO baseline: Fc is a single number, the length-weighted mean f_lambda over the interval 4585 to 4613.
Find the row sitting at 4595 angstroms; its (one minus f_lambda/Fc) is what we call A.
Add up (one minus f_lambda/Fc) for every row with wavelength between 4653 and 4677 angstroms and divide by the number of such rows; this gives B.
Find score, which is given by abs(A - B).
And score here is 0.024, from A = 0.01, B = -0.0110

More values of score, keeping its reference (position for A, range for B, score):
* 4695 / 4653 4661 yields 0.004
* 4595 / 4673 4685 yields 0.023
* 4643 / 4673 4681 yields 0.003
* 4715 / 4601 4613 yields 0.022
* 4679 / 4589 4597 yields 0.011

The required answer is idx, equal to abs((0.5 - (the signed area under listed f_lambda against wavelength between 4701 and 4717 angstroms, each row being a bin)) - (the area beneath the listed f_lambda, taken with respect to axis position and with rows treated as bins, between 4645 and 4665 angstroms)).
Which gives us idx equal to 2462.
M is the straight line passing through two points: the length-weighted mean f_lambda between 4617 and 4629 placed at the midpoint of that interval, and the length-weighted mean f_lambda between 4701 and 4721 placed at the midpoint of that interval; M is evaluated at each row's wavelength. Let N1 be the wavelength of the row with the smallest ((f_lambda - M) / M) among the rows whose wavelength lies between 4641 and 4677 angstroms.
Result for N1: 4647 angstroms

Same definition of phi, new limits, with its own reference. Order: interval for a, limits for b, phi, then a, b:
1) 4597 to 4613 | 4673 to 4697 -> -0.008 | 0.008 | -0.008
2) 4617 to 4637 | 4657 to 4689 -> -0.019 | -0.019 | -0.002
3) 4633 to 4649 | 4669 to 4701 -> -0.002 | 0.003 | -0.002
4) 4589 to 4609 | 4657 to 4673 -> 0.001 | 0.015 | 0.001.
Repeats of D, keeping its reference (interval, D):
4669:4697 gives 0.69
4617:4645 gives 0.98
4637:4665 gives 0.86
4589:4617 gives 1.11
